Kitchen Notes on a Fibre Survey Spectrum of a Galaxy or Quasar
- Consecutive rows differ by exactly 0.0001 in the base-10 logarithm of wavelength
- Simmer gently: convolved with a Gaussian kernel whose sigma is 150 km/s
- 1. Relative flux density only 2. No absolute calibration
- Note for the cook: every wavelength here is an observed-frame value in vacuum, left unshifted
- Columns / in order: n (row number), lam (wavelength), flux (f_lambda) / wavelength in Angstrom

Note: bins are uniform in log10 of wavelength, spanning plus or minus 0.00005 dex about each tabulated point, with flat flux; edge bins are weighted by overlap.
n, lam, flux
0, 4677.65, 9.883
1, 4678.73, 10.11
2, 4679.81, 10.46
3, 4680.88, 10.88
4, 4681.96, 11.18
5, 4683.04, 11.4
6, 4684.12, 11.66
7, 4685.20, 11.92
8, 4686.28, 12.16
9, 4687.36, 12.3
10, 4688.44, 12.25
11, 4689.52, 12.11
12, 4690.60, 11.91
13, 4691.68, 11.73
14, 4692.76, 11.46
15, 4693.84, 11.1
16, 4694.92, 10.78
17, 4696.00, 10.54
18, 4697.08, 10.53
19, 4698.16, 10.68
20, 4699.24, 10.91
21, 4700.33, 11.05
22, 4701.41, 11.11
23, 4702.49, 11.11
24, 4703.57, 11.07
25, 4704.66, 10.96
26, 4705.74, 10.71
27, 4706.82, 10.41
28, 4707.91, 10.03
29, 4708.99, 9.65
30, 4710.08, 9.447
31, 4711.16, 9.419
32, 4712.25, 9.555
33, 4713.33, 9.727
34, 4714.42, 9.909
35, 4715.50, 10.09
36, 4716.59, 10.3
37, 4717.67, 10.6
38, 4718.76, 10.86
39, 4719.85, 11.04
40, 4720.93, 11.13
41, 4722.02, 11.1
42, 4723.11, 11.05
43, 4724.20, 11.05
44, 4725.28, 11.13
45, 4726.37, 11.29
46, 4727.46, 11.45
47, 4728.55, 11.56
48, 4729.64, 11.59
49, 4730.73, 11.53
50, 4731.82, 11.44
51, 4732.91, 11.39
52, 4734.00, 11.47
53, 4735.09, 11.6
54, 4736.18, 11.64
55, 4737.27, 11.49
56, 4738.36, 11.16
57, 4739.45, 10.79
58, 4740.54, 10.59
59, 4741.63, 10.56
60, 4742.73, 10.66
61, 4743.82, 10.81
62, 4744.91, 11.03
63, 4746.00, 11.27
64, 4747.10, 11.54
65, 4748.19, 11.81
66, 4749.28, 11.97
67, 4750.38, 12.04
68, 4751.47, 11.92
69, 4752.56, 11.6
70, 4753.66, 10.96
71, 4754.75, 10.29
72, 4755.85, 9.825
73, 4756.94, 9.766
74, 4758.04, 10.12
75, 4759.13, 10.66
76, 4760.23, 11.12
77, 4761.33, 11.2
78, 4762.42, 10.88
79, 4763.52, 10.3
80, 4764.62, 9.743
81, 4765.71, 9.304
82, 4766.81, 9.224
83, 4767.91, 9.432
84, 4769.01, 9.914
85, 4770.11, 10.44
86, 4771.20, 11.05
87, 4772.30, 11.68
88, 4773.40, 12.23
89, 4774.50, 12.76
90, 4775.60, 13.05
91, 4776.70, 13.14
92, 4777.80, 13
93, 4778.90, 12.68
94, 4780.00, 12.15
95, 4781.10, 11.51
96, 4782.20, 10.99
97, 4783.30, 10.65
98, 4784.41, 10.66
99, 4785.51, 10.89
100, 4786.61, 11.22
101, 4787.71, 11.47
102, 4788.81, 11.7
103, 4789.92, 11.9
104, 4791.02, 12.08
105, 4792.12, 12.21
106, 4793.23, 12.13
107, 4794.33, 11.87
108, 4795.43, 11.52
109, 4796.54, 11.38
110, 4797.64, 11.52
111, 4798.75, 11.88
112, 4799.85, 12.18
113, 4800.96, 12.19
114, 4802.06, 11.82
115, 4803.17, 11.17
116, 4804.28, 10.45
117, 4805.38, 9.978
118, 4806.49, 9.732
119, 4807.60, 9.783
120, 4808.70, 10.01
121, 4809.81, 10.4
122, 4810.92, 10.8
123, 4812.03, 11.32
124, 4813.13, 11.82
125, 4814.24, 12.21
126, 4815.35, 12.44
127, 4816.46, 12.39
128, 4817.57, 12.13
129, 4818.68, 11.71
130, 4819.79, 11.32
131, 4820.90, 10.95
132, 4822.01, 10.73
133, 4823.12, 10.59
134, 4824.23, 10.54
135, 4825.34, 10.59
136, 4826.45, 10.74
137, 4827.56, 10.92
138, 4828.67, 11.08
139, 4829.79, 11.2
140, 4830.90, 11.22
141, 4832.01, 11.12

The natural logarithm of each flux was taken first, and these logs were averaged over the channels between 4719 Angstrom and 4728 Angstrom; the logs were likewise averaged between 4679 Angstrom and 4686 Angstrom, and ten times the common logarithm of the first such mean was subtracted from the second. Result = -1.40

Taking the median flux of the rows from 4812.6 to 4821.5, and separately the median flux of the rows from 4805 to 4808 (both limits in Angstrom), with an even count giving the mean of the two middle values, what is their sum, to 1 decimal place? 21.8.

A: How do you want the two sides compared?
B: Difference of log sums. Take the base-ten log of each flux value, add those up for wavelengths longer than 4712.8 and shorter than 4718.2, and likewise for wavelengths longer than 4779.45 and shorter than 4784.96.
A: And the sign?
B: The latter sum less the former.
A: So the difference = 0.22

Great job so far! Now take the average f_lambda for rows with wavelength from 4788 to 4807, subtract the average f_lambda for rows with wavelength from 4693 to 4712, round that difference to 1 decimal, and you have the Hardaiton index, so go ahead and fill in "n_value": 1.0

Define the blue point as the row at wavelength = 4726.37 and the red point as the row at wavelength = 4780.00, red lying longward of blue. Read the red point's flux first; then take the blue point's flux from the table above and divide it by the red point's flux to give 0.93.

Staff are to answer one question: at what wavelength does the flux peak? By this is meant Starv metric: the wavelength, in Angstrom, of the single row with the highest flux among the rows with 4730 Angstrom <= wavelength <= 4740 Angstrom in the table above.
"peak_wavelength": 4736.18 Angstrom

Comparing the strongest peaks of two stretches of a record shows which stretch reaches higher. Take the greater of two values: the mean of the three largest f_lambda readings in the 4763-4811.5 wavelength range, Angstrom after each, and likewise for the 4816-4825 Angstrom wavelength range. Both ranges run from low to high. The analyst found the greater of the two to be 13.1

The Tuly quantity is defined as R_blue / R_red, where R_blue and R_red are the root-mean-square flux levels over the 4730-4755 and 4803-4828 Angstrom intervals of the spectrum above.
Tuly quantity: 1.03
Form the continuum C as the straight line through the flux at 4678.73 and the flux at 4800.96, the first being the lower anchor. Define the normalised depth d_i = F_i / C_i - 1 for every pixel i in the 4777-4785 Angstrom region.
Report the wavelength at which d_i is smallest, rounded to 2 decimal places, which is 4784.41 Angstrom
